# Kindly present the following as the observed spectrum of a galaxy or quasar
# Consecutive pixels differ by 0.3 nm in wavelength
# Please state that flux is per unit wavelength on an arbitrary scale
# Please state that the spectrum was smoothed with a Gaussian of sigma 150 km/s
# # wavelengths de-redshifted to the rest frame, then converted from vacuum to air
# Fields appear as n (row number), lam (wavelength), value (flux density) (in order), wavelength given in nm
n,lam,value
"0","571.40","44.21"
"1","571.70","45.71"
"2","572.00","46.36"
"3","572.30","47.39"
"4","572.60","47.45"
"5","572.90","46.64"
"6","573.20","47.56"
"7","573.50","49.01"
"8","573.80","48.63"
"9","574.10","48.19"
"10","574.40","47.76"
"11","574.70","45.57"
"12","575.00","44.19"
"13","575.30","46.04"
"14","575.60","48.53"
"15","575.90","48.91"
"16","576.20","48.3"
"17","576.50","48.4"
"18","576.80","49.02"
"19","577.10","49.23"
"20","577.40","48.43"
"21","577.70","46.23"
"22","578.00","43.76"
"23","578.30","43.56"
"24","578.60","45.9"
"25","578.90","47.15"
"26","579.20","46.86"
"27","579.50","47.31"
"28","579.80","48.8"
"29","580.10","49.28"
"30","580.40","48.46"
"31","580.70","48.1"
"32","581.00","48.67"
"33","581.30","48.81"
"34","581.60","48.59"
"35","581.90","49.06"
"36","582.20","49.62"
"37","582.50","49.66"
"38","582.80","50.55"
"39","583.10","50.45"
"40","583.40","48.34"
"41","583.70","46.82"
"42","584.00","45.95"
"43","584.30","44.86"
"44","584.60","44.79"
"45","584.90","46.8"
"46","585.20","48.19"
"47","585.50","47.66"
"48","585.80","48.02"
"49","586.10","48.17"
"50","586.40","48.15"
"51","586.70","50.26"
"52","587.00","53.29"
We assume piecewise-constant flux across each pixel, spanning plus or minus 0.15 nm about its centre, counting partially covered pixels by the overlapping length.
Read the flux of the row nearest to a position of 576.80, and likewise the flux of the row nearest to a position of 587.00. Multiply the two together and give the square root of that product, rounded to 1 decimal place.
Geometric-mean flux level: 51.1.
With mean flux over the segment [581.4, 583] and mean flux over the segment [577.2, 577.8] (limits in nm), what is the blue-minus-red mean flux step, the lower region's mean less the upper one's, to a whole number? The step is -2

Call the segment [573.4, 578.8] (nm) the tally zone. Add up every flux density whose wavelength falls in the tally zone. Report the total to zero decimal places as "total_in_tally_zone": 850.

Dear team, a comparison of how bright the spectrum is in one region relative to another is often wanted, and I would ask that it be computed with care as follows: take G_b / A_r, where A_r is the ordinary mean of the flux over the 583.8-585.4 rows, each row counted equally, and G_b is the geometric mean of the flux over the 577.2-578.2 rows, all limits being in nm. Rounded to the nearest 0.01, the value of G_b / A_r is 1.00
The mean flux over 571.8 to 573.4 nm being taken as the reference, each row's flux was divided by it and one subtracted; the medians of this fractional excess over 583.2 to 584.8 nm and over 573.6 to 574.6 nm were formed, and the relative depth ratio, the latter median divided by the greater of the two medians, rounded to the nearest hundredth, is 1.00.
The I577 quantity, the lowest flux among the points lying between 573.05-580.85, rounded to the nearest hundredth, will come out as 43.56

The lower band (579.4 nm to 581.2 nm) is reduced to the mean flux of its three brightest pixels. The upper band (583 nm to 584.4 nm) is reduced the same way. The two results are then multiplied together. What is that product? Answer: 2374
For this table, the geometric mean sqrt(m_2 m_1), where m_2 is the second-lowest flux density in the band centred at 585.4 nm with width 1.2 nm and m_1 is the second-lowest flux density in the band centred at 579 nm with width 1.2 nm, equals 47.26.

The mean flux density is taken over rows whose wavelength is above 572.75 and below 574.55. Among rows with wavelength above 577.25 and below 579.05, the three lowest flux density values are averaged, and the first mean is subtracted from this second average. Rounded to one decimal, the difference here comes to -3.6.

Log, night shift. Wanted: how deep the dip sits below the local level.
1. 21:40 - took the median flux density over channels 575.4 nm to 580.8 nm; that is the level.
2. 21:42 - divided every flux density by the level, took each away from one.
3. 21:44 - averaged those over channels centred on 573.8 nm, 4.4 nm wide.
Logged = 0.024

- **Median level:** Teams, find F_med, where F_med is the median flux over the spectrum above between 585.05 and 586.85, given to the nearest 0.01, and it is 48.16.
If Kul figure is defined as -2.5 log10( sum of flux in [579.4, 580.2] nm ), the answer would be -5.41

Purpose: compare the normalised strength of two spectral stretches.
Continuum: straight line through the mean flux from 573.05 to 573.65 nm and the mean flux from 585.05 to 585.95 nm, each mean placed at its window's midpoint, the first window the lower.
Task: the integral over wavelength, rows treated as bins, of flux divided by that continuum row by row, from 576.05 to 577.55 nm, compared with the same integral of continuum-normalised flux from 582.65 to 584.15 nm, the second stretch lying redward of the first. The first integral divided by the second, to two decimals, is 1.00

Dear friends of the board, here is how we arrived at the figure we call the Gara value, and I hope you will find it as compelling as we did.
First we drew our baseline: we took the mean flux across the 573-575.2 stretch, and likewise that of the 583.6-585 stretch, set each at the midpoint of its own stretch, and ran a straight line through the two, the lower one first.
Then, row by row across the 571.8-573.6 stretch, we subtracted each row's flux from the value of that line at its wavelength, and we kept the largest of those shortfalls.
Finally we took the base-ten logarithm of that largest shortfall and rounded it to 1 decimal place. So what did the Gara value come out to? 0.1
